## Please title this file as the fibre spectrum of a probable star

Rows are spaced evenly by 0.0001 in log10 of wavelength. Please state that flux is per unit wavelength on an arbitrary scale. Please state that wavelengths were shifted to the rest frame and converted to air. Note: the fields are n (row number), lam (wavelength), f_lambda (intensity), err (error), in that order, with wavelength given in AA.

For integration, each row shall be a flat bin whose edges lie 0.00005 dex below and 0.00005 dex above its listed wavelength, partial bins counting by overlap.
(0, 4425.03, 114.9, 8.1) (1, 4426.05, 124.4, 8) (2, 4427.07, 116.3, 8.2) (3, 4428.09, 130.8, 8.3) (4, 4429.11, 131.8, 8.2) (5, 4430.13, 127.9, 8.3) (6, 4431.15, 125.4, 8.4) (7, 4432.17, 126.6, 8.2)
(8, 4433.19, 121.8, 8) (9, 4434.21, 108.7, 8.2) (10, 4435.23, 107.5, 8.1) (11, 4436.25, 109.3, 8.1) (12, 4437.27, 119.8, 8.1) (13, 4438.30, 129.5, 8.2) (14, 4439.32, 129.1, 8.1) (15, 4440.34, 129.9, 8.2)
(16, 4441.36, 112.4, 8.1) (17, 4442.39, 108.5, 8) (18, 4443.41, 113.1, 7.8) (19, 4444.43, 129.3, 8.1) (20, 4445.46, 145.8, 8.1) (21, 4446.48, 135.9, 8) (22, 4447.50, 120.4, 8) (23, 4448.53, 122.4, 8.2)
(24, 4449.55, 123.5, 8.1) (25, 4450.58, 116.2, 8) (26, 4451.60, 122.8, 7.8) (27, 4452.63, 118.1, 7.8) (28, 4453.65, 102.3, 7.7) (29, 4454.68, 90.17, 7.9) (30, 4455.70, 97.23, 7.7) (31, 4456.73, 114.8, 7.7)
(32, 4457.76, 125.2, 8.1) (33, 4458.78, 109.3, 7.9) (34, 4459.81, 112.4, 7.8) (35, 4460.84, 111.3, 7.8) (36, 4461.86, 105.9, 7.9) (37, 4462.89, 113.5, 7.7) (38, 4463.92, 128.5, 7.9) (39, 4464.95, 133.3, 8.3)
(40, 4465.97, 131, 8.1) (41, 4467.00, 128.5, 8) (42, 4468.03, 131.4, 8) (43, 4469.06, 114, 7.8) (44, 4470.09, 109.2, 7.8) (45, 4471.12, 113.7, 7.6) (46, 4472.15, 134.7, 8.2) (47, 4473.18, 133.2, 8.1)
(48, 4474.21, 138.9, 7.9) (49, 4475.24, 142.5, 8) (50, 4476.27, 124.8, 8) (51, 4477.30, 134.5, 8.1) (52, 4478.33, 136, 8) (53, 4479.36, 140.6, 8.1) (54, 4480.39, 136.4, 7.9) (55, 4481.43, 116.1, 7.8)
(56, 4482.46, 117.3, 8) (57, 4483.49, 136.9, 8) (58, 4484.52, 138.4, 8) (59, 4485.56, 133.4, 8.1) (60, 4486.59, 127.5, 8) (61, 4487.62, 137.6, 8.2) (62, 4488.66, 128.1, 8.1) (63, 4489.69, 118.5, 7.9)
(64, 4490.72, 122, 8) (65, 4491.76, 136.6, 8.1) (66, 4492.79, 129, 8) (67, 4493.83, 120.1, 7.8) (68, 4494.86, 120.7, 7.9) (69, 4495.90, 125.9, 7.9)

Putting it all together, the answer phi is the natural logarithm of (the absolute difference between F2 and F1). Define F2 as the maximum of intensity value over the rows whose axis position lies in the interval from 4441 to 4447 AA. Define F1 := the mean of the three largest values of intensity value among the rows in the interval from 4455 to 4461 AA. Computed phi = 3.3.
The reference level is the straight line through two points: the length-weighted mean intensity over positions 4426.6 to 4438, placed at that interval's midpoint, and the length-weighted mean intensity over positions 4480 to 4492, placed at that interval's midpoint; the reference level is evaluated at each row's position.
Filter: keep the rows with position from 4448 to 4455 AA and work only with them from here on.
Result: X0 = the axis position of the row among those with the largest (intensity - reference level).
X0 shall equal 4449.55 AA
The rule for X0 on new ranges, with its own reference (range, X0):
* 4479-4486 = 4479.36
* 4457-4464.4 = 4463.92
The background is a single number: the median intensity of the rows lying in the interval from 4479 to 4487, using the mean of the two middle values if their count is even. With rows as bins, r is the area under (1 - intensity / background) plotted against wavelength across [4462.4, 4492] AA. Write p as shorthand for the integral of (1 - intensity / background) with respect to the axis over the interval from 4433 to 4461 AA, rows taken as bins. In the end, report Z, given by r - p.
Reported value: -2.3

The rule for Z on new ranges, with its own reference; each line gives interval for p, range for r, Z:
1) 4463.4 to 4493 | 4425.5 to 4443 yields 0.6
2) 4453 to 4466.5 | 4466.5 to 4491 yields -1.1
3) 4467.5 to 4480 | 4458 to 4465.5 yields 0.5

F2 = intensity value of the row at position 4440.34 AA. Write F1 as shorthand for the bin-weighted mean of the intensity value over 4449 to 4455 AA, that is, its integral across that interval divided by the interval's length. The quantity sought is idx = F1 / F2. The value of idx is 0.87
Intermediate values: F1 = 113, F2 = 129.9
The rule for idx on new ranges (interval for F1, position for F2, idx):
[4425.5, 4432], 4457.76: 1.01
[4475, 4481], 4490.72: 1.11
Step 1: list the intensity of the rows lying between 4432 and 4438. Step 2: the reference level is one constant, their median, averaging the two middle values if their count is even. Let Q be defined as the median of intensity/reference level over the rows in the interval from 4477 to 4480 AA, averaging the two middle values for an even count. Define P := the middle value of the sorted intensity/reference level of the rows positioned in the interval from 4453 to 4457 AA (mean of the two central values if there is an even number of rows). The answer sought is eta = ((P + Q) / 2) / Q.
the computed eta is 0.87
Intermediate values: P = 0.87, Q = 1.19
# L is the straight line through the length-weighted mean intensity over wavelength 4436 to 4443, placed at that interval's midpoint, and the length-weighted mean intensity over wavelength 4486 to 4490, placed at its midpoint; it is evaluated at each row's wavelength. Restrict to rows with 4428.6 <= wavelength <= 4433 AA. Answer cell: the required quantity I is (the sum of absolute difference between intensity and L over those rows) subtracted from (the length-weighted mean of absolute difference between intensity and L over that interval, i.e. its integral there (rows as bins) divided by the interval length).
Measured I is -29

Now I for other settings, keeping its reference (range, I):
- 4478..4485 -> -62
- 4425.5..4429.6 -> -26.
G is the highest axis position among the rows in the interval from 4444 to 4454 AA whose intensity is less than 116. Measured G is 4453.65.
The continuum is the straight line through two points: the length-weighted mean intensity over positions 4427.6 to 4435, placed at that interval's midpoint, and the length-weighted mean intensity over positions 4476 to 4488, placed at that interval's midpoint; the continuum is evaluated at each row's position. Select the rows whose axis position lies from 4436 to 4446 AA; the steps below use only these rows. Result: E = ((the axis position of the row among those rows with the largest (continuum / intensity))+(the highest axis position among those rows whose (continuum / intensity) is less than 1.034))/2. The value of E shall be 4443.9 AA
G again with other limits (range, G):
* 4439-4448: 4443.41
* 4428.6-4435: 4434.21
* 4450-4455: 4454.68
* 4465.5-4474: 4471.12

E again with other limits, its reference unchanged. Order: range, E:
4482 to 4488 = 4485.0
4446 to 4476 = 4465.0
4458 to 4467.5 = 4464.4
